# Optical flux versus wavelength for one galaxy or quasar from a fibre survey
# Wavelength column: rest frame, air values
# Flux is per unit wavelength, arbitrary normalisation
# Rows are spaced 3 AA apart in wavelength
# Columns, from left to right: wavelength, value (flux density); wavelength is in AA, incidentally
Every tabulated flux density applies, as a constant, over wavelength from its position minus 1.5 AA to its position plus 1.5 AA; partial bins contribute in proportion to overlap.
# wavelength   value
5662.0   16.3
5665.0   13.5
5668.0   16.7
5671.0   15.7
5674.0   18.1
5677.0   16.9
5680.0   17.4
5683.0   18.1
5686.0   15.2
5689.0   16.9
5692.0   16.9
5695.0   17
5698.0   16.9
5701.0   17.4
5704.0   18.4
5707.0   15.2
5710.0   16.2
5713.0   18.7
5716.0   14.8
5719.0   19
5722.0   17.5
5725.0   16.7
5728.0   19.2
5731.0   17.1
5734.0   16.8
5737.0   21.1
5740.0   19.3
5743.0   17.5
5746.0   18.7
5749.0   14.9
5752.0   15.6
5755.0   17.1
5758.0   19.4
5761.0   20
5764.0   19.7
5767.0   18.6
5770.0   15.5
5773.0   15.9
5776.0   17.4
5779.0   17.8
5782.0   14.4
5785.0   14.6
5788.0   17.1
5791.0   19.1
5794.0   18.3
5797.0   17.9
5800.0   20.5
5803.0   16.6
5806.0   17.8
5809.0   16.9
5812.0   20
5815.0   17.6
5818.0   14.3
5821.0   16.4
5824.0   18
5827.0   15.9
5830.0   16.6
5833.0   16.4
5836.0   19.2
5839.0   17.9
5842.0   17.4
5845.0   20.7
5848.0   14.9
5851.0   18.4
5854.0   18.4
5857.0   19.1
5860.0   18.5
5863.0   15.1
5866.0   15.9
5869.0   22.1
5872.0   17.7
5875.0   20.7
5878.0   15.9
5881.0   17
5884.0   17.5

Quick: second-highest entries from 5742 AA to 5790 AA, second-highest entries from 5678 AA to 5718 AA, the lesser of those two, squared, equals 339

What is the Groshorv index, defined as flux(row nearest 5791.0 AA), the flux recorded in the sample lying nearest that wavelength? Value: 19.1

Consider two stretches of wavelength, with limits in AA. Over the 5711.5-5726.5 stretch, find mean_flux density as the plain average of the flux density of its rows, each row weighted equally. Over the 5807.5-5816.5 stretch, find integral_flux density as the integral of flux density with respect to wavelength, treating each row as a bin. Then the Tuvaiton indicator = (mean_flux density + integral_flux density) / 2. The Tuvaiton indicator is 90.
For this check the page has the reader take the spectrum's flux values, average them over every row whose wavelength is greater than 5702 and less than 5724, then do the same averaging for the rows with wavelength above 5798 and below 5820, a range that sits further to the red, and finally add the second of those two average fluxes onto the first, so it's 34.8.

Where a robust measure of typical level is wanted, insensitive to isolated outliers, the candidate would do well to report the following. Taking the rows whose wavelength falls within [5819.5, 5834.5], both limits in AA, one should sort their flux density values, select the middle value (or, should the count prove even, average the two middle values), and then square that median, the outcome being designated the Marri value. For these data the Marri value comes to 269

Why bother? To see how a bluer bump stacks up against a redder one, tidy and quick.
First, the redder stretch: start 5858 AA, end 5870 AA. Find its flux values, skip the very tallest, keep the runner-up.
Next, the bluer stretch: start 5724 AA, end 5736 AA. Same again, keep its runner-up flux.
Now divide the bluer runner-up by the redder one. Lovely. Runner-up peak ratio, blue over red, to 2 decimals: 0.92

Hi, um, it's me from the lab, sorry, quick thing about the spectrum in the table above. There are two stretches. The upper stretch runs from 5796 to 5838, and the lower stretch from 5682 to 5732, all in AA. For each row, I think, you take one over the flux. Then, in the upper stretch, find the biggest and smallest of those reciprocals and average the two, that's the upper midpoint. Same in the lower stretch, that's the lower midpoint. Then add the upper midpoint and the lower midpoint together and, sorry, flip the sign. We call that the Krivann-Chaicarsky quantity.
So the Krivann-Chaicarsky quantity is -0.119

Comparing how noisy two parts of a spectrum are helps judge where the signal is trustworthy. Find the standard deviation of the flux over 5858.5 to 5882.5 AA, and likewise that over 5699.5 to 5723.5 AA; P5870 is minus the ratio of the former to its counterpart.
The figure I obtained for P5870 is -1.55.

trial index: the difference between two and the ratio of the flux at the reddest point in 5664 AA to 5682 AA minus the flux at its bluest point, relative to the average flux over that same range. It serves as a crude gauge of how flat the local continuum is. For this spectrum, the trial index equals 1.76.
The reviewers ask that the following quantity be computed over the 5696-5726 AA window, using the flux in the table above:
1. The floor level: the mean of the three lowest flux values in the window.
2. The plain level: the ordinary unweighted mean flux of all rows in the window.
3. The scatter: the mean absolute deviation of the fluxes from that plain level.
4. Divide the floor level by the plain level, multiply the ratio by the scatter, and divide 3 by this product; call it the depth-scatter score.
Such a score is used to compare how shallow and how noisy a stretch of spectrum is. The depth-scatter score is 2.97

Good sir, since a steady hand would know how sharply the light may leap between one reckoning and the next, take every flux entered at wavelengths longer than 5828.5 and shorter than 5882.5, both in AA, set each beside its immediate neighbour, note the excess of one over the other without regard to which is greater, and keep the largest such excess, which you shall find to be 6.2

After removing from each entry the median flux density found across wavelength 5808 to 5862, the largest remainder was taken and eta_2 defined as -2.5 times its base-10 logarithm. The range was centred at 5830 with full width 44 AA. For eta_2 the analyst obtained -1.2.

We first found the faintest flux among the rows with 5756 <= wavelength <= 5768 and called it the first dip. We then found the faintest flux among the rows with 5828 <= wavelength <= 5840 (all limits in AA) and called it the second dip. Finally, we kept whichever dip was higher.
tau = 18.6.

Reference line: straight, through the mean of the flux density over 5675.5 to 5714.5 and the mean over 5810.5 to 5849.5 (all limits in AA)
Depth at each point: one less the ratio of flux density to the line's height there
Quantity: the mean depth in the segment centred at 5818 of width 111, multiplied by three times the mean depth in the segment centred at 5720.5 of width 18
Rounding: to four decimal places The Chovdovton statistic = 0.0013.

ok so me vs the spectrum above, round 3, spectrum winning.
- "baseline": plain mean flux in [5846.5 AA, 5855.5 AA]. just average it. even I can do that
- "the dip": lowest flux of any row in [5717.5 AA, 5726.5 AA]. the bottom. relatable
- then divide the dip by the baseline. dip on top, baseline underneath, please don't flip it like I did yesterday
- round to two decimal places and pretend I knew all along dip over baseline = 0.97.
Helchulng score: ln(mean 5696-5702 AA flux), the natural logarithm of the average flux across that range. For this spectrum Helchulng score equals 2.84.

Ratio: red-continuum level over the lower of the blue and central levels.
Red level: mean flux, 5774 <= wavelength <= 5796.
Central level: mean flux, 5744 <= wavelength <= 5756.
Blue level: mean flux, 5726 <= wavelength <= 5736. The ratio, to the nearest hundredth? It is 1.02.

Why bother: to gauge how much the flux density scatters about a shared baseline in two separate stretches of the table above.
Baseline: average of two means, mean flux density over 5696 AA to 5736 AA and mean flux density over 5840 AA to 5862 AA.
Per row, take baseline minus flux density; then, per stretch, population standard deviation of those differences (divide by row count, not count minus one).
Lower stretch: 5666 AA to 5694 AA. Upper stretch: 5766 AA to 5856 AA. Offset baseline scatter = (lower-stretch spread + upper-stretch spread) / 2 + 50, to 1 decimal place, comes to 51.3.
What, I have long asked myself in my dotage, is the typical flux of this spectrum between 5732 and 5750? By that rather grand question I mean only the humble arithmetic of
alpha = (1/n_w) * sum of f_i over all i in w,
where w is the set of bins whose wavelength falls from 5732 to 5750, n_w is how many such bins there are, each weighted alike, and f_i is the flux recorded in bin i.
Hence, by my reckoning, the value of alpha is 18.1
